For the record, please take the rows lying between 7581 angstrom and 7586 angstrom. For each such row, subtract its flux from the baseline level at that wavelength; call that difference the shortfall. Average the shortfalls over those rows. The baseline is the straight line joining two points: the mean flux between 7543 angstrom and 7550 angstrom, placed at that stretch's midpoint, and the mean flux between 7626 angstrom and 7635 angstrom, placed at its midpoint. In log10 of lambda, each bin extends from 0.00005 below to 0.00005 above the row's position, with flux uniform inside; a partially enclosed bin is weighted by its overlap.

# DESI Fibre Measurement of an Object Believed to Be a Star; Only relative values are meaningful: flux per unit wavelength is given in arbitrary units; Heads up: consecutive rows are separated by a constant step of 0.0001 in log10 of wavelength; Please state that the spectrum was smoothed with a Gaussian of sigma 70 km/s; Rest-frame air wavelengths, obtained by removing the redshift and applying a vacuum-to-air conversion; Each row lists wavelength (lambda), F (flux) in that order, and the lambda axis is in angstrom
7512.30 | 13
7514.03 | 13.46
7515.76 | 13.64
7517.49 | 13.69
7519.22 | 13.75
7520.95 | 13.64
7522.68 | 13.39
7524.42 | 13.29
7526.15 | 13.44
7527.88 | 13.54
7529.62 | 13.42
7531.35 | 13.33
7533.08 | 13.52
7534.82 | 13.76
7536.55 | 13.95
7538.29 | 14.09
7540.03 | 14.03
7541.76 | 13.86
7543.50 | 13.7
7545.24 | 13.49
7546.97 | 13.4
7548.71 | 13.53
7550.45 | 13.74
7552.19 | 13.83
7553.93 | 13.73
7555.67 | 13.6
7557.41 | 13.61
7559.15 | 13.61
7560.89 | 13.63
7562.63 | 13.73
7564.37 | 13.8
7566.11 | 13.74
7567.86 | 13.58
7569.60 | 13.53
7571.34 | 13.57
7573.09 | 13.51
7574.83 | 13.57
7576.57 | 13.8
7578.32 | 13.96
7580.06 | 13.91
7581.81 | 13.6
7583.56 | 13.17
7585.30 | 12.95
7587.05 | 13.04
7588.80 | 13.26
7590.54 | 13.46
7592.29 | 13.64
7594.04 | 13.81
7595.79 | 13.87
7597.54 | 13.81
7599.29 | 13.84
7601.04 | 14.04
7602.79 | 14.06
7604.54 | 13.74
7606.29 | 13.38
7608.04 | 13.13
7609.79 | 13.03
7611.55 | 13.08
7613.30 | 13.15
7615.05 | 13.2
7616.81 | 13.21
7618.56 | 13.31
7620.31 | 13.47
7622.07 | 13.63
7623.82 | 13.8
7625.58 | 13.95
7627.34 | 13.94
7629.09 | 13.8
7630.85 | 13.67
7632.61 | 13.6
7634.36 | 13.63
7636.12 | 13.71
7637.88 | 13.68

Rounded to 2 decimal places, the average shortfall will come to 0.38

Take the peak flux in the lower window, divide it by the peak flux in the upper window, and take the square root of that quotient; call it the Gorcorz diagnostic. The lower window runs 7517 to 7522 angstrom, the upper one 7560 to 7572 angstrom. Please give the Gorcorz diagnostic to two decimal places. 1.00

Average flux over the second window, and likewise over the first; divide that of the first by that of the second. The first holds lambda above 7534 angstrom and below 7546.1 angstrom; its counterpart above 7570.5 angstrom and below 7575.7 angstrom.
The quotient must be 1.02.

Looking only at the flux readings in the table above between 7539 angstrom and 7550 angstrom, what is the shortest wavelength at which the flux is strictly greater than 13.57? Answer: 7540.03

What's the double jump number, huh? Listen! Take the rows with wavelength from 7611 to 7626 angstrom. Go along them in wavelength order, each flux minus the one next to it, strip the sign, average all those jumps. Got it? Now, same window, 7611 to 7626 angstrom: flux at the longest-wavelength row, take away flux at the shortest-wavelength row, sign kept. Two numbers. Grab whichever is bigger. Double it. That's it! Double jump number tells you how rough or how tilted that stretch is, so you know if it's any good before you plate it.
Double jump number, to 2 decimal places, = 1.74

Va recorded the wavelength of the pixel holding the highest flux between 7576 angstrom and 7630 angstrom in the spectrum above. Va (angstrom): 7602.79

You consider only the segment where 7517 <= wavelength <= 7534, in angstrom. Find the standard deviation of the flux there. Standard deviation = 0.15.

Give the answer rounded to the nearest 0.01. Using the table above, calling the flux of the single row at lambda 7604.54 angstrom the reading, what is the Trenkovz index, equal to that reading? 13.74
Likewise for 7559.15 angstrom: 13.61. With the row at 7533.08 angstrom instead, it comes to 13.52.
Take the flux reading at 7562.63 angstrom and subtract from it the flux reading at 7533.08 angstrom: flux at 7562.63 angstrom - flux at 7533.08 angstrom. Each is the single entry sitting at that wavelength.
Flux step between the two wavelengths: 0.21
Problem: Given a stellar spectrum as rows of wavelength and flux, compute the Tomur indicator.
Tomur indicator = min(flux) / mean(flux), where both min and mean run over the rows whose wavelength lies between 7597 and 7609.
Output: 0.957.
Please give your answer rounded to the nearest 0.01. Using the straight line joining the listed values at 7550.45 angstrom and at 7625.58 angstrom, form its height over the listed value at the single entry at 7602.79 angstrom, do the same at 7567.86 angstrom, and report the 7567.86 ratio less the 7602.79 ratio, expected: 0.03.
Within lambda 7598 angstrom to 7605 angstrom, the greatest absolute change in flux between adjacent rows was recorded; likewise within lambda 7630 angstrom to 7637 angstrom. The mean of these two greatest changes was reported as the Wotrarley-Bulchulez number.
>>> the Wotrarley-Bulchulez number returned 0.20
